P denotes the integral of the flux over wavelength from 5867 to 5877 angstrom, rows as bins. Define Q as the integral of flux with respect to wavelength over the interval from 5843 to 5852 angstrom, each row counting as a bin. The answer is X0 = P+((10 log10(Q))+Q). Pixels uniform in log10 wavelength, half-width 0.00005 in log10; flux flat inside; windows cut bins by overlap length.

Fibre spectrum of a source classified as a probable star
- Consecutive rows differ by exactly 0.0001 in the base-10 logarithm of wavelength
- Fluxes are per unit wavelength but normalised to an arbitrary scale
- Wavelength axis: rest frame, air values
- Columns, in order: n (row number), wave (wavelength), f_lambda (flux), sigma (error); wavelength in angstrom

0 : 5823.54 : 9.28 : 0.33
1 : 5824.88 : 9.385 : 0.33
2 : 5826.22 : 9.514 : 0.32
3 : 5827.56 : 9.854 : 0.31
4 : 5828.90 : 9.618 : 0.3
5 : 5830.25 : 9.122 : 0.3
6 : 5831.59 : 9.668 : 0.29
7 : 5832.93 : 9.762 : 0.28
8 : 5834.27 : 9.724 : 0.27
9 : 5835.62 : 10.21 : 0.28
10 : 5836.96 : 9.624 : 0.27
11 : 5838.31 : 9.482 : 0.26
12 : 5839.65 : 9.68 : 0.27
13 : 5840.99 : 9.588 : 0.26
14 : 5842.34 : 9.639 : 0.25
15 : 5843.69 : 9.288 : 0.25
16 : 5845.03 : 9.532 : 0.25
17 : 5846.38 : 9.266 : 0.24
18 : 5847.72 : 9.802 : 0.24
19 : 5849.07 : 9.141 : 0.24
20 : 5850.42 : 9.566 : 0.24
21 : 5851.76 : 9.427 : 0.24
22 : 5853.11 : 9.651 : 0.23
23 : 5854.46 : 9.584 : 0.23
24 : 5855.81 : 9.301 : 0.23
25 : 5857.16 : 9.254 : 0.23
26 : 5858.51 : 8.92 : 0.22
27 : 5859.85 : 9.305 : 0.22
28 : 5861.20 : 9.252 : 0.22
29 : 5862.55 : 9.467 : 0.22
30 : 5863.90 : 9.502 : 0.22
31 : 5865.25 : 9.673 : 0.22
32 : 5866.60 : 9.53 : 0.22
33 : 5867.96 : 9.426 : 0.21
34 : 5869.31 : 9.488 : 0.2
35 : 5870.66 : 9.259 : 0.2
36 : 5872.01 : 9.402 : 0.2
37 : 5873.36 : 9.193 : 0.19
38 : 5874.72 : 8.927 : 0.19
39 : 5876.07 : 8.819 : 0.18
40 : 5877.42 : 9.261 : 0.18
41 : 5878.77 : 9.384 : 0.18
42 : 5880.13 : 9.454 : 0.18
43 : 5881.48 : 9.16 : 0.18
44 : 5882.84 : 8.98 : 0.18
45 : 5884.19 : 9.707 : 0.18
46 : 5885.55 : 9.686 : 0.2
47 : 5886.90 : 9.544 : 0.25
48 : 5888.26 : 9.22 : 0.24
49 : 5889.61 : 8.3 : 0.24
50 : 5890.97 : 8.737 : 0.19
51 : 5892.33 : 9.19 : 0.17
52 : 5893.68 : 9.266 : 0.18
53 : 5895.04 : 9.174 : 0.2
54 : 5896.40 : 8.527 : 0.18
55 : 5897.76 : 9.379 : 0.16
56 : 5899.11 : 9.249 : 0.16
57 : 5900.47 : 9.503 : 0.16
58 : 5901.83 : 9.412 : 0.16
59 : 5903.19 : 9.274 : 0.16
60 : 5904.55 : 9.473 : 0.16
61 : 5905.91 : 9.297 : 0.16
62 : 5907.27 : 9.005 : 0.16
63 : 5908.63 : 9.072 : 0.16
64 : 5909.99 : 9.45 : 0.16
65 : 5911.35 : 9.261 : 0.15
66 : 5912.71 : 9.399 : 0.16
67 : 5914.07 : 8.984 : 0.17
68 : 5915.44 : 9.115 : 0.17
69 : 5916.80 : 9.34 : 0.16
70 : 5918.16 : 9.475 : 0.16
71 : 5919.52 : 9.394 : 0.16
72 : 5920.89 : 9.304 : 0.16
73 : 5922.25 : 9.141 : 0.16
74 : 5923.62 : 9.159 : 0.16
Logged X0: 196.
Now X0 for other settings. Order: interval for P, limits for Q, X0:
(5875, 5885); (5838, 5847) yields 197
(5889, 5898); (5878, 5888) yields 194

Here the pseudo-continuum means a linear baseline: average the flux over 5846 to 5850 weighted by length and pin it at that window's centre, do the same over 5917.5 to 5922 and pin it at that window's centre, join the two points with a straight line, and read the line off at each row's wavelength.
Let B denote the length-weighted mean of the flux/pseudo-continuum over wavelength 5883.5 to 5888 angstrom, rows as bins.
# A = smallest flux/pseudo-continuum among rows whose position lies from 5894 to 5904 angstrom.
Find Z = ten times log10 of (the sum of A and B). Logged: 2.86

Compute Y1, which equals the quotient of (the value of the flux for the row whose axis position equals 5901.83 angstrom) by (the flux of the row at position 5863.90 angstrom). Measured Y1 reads 0.99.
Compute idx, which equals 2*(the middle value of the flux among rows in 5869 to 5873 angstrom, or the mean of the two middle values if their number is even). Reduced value 18.8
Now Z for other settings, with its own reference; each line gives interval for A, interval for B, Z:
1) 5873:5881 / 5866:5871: 2.88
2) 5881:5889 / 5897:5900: 2.90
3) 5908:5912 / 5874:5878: 2.84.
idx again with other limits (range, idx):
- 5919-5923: 18.6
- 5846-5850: 18.5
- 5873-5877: 17.9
